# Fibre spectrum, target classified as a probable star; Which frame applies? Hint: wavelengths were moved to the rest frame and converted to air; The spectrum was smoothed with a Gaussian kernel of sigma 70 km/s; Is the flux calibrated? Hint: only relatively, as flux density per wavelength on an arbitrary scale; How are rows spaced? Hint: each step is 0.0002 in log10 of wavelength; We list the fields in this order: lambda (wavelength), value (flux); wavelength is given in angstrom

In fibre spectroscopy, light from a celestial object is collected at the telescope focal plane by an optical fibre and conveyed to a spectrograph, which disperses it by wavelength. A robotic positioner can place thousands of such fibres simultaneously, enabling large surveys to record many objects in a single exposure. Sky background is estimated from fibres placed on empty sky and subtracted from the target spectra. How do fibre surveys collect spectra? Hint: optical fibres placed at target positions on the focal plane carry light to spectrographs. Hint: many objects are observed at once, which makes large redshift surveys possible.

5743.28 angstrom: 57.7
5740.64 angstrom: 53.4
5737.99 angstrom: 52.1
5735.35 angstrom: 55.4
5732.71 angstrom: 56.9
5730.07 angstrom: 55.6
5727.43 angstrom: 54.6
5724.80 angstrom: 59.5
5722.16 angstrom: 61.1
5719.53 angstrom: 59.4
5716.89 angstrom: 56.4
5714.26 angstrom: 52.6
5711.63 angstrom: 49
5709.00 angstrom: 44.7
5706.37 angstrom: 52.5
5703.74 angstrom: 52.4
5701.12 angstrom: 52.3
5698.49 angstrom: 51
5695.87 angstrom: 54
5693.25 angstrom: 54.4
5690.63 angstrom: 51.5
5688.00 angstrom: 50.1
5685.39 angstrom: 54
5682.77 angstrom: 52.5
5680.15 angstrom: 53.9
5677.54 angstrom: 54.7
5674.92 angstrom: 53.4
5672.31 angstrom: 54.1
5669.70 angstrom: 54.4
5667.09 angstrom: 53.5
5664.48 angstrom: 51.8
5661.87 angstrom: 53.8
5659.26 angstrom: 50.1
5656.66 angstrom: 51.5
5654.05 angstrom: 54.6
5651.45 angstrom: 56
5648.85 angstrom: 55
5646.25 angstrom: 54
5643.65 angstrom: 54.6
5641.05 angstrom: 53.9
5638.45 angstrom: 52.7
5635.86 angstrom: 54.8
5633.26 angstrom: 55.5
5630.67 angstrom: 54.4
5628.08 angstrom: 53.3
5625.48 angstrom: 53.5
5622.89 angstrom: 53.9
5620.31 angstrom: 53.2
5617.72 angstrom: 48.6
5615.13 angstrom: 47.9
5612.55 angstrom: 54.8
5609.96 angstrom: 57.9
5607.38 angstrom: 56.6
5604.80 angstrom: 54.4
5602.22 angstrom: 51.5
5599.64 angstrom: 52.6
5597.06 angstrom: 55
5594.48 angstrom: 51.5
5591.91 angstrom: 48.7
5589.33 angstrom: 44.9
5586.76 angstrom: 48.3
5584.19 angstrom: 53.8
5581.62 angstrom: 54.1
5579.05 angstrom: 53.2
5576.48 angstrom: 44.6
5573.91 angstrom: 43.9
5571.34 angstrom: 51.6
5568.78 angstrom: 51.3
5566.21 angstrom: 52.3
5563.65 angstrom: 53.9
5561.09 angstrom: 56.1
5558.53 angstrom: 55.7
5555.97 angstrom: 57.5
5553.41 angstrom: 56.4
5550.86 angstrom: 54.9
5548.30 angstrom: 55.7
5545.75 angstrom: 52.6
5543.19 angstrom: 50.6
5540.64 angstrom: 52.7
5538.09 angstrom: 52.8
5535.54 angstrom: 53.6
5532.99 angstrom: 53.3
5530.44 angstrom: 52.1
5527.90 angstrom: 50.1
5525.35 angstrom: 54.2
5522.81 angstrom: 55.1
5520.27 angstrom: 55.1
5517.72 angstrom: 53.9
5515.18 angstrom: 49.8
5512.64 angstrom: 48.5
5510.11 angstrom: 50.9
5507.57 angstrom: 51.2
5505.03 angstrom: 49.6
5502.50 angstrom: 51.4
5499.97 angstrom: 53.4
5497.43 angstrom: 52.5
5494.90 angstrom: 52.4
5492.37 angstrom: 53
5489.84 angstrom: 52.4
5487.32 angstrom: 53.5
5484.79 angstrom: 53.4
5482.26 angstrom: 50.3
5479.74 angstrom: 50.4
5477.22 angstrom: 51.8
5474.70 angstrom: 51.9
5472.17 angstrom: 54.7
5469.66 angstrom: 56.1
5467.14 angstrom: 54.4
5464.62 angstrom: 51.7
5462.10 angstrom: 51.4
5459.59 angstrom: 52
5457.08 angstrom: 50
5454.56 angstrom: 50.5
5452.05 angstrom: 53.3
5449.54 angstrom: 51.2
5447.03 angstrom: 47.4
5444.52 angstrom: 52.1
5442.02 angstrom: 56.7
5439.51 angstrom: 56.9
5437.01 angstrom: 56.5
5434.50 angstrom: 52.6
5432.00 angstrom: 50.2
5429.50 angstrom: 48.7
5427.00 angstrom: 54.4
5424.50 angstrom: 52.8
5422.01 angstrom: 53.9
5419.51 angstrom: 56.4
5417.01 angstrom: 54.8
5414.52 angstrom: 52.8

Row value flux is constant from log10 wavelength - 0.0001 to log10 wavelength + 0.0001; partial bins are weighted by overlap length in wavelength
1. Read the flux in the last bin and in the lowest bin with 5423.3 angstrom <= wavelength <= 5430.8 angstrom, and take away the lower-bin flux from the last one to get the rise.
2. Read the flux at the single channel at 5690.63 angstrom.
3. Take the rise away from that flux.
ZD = 56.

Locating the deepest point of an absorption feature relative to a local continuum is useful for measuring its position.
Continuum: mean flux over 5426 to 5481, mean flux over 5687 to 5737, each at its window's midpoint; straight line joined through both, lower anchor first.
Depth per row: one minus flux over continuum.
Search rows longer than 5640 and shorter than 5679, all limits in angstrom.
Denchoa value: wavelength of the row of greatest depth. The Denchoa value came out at 5659.26 angstrom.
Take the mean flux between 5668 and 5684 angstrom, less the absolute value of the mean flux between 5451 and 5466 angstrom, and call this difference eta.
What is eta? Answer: 2.4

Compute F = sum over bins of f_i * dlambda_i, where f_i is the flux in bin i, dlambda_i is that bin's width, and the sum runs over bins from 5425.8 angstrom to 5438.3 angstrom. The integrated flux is 656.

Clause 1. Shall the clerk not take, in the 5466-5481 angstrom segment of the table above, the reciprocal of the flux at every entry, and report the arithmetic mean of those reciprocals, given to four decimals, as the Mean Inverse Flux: 0.0188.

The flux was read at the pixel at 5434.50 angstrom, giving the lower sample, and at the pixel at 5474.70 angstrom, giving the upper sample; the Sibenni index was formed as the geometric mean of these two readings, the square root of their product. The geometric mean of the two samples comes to 52.25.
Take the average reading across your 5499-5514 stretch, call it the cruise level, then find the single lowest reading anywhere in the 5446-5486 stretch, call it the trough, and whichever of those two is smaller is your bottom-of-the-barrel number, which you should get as 47.4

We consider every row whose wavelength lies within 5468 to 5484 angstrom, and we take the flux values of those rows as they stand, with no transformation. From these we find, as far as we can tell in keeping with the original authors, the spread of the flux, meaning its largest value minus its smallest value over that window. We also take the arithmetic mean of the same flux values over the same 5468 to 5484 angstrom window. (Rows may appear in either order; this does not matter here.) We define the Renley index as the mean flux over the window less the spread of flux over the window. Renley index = 47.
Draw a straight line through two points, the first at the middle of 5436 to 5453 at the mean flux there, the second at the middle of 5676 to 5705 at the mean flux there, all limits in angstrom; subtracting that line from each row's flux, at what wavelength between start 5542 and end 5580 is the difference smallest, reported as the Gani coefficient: 5573.91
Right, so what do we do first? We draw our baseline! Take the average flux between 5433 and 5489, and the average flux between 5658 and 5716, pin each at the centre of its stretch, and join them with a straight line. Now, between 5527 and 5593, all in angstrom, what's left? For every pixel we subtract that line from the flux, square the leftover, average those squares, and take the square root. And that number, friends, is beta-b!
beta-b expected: 3.5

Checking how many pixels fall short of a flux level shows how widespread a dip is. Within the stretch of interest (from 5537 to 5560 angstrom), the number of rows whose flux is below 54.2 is 4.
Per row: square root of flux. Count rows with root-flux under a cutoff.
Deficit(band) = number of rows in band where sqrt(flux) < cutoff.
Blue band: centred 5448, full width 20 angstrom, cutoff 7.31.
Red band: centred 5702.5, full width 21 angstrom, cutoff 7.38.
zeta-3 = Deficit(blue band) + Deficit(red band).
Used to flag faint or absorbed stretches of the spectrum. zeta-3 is 14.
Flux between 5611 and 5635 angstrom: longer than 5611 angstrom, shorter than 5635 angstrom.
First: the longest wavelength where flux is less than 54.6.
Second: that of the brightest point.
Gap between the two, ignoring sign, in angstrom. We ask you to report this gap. 2.6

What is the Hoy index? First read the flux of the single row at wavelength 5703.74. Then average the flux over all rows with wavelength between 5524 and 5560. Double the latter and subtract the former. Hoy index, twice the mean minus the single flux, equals 55.1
